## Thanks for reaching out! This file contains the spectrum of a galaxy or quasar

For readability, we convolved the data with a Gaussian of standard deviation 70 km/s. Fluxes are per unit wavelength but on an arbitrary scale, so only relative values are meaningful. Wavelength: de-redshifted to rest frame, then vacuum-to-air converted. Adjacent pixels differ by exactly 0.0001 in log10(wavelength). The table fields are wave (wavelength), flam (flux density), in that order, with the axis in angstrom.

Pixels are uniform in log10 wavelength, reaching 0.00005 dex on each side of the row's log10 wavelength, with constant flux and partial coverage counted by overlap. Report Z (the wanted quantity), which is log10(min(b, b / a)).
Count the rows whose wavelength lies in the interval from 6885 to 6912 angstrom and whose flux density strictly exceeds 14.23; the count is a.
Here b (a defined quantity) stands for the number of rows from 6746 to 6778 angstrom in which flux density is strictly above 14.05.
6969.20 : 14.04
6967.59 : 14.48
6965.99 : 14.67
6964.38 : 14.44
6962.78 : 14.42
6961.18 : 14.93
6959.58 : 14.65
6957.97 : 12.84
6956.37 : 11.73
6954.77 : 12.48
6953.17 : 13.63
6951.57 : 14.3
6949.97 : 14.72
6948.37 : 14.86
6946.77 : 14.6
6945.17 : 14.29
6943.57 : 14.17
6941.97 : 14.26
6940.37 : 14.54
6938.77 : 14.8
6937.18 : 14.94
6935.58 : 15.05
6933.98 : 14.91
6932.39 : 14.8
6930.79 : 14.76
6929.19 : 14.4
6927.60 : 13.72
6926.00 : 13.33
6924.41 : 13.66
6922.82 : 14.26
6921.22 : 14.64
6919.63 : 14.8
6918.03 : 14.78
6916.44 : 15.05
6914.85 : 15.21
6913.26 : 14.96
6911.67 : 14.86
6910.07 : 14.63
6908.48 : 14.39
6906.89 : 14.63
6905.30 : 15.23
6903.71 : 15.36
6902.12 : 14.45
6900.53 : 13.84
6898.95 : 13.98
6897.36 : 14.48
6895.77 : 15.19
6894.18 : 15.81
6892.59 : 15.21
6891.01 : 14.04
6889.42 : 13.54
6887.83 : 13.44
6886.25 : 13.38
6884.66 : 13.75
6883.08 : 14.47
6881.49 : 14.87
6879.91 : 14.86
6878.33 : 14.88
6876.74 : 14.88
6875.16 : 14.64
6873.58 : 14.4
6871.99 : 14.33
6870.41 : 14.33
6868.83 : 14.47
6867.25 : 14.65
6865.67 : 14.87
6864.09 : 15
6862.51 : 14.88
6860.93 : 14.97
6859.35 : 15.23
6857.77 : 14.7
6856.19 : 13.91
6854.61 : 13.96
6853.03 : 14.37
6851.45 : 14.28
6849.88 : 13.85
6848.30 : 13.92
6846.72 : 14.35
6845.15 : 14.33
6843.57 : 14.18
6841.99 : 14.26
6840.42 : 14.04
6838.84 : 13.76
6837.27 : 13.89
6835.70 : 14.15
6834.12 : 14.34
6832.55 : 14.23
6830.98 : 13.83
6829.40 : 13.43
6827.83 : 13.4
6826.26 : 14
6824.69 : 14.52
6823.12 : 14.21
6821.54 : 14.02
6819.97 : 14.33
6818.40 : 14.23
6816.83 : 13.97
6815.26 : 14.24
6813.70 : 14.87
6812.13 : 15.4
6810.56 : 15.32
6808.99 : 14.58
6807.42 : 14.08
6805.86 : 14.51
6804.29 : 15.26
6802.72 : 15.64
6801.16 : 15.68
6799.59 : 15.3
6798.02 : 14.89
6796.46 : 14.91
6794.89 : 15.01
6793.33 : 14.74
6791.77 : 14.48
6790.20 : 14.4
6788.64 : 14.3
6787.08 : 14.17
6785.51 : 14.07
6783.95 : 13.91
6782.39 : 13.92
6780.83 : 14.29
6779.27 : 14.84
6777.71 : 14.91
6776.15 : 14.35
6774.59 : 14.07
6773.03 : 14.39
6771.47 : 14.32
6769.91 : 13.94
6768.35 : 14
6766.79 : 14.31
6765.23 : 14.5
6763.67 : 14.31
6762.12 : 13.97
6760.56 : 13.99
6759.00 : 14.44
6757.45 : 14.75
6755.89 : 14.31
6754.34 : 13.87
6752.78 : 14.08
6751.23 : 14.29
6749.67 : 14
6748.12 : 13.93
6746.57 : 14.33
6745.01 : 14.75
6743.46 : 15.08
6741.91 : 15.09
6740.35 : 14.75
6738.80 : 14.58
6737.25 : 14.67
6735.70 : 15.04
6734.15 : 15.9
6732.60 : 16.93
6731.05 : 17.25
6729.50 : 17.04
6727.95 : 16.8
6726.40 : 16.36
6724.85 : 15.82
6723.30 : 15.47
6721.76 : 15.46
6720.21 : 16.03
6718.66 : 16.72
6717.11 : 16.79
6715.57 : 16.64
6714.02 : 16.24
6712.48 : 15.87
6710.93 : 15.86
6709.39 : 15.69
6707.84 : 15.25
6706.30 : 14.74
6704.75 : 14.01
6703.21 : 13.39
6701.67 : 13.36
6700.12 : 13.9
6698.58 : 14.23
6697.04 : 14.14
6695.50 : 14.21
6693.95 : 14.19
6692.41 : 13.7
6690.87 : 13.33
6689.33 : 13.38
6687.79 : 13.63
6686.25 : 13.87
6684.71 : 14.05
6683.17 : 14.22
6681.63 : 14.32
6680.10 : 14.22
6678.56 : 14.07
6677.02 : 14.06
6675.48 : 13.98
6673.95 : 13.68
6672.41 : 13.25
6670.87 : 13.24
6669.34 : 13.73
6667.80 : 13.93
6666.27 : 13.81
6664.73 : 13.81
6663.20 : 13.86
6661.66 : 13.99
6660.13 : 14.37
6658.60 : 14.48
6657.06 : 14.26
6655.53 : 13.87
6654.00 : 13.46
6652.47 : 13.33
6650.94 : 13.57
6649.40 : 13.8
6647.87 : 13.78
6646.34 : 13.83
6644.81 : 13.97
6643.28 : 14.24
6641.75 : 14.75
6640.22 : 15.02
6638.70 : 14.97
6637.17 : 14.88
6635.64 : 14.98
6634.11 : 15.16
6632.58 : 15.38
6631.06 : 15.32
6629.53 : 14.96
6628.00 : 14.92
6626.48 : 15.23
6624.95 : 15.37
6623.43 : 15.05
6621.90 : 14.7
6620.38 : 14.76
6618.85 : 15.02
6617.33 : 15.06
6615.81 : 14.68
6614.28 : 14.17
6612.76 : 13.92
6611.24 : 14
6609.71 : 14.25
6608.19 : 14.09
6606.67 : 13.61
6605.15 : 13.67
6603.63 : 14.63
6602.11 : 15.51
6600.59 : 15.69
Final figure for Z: 0.1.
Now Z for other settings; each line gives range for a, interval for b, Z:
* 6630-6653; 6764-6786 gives 0.0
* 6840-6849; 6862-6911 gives 0.9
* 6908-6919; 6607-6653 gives 0.5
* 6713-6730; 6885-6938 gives 0.3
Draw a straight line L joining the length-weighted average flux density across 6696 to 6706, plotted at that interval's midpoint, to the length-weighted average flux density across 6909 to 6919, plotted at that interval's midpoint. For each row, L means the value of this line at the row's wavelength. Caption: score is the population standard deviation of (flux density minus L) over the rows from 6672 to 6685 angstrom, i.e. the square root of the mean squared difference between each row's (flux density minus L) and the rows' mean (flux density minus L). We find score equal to 0.30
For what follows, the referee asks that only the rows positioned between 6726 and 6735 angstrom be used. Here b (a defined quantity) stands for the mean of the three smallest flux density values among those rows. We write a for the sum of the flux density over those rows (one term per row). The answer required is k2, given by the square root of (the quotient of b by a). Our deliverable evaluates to 0.40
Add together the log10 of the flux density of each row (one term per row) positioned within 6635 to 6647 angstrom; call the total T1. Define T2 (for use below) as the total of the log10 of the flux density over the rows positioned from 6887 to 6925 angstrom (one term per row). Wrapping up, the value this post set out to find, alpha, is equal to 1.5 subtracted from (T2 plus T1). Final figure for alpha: 36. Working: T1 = 9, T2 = 28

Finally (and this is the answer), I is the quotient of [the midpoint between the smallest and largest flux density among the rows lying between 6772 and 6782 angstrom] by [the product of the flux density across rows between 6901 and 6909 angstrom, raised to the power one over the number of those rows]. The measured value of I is 0.98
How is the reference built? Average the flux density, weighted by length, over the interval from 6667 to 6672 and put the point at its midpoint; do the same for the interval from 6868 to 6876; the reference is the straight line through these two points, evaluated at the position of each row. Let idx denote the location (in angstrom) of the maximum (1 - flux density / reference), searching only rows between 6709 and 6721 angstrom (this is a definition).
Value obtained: 6709.39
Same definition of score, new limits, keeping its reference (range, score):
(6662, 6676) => 0.26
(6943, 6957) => 1.03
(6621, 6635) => 0.21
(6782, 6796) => 0.33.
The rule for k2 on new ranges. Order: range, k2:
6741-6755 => 0.33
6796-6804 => 0.44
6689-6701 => 0.35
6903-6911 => 0.44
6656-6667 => 0.37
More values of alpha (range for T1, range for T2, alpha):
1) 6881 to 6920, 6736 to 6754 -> 40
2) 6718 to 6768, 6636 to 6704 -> 87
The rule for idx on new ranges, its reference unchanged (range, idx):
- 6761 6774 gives 6769.91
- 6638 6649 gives 6647.87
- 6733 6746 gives 6738.80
